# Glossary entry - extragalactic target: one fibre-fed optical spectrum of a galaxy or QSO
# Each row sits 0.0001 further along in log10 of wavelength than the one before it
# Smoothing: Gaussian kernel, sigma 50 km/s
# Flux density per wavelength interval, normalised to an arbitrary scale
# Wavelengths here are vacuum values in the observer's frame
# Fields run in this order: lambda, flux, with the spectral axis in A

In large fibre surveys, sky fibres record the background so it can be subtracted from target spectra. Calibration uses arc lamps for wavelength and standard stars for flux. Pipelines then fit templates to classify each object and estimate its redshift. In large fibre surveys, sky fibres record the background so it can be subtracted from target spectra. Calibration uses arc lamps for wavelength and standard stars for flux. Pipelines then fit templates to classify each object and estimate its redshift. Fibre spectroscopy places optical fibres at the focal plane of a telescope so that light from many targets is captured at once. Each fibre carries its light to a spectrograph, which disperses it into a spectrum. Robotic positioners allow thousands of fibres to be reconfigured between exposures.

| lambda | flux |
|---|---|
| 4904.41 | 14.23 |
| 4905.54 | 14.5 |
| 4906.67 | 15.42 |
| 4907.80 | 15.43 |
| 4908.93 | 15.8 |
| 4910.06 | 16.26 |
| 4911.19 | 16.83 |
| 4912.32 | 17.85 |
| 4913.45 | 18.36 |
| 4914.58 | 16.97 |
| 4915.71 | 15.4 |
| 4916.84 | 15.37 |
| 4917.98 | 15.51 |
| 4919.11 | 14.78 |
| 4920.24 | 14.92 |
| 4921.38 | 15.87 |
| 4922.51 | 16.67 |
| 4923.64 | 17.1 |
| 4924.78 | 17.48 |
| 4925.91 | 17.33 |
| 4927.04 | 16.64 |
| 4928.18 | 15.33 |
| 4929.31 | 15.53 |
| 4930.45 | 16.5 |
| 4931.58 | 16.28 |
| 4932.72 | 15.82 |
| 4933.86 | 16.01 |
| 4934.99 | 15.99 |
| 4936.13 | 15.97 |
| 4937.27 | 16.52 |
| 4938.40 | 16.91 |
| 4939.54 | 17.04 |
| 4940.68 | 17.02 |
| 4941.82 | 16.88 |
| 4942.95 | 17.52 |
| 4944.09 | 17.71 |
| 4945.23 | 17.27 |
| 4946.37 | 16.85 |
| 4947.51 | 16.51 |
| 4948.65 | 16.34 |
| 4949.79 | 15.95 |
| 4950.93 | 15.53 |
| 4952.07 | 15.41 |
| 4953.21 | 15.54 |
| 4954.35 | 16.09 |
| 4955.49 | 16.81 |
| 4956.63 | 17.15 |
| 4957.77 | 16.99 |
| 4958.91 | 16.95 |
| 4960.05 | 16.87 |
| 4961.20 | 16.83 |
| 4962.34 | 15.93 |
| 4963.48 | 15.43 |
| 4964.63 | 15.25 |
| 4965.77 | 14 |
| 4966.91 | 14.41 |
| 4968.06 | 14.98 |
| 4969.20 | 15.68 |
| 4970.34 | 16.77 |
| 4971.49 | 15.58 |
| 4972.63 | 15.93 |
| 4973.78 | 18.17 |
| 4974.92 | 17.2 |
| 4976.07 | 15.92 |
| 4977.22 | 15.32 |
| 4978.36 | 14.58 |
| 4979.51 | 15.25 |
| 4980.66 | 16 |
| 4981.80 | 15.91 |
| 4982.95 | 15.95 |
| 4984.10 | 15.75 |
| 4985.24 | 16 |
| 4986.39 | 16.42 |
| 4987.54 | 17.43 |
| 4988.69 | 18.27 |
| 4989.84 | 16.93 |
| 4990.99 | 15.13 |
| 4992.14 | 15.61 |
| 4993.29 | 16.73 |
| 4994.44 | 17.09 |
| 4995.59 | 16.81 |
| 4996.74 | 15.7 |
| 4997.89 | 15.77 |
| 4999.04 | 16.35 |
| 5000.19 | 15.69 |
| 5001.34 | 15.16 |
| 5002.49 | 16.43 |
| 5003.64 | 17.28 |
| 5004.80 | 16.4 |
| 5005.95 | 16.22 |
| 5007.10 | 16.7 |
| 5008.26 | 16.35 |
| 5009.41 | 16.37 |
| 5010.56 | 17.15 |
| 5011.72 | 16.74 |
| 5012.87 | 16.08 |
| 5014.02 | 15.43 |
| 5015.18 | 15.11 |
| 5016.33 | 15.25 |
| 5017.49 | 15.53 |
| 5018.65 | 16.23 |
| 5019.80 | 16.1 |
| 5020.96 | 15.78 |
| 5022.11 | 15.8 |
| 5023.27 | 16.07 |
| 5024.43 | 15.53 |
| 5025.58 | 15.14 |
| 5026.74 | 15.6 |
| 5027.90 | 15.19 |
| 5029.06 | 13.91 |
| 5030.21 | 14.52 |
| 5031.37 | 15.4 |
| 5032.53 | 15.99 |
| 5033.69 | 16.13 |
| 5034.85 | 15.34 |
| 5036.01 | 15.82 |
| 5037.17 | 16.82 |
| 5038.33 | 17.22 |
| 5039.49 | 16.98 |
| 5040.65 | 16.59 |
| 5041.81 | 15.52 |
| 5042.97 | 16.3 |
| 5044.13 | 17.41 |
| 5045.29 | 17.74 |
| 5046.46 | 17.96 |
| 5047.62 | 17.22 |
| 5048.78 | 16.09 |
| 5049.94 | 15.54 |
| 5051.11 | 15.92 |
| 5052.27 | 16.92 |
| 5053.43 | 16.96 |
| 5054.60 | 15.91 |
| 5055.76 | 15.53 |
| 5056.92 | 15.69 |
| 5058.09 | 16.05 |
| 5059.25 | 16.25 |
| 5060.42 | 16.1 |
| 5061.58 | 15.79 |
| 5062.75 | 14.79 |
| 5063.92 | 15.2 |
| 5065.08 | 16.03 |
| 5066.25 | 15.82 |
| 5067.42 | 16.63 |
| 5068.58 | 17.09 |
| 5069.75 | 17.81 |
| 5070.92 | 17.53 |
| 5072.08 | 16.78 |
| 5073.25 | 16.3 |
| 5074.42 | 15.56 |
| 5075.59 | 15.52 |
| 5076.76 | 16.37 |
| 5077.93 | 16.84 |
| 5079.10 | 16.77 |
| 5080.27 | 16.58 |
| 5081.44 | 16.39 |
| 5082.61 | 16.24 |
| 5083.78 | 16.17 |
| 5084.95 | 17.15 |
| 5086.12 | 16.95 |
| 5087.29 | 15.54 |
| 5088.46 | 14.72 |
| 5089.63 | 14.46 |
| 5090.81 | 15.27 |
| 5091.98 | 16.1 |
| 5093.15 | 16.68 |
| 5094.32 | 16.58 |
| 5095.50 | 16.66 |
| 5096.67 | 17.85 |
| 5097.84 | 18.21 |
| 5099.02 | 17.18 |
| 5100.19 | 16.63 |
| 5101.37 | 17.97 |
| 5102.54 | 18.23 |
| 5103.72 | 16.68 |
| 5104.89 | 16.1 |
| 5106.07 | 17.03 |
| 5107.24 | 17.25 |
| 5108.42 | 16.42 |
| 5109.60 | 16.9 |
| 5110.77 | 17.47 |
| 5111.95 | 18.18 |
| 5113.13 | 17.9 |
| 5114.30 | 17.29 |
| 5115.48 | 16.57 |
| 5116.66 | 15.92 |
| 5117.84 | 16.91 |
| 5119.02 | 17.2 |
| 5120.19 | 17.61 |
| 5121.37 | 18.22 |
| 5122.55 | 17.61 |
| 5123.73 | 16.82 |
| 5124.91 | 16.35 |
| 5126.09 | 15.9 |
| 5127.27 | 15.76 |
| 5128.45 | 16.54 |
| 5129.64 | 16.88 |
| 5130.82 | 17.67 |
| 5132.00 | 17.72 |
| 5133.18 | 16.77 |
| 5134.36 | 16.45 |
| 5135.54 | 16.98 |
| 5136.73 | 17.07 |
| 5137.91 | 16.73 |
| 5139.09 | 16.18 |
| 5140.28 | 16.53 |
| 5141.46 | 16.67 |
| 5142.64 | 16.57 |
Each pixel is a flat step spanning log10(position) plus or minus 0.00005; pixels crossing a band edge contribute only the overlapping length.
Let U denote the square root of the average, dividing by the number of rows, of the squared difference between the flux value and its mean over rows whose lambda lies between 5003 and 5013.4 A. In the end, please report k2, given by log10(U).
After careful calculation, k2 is -0.41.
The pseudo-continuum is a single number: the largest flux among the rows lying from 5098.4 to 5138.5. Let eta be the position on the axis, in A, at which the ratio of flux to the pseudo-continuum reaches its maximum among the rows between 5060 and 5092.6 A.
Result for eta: 5069.75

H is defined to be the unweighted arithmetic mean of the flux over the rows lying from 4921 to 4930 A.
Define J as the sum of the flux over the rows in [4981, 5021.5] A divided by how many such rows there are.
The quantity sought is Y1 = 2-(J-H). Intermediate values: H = 16.5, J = 16.2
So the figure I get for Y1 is 2.3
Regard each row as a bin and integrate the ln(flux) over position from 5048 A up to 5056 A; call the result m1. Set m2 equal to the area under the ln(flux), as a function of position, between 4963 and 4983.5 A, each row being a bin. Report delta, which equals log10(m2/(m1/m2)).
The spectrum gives 2.15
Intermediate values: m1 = 22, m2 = 56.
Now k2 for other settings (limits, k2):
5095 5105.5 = -0.12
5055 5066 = -0.35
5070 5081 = -0.22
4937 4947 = -0.46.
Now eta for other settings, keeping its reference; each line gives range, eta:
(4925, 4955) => 4944.09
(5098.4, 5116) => 5102.54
